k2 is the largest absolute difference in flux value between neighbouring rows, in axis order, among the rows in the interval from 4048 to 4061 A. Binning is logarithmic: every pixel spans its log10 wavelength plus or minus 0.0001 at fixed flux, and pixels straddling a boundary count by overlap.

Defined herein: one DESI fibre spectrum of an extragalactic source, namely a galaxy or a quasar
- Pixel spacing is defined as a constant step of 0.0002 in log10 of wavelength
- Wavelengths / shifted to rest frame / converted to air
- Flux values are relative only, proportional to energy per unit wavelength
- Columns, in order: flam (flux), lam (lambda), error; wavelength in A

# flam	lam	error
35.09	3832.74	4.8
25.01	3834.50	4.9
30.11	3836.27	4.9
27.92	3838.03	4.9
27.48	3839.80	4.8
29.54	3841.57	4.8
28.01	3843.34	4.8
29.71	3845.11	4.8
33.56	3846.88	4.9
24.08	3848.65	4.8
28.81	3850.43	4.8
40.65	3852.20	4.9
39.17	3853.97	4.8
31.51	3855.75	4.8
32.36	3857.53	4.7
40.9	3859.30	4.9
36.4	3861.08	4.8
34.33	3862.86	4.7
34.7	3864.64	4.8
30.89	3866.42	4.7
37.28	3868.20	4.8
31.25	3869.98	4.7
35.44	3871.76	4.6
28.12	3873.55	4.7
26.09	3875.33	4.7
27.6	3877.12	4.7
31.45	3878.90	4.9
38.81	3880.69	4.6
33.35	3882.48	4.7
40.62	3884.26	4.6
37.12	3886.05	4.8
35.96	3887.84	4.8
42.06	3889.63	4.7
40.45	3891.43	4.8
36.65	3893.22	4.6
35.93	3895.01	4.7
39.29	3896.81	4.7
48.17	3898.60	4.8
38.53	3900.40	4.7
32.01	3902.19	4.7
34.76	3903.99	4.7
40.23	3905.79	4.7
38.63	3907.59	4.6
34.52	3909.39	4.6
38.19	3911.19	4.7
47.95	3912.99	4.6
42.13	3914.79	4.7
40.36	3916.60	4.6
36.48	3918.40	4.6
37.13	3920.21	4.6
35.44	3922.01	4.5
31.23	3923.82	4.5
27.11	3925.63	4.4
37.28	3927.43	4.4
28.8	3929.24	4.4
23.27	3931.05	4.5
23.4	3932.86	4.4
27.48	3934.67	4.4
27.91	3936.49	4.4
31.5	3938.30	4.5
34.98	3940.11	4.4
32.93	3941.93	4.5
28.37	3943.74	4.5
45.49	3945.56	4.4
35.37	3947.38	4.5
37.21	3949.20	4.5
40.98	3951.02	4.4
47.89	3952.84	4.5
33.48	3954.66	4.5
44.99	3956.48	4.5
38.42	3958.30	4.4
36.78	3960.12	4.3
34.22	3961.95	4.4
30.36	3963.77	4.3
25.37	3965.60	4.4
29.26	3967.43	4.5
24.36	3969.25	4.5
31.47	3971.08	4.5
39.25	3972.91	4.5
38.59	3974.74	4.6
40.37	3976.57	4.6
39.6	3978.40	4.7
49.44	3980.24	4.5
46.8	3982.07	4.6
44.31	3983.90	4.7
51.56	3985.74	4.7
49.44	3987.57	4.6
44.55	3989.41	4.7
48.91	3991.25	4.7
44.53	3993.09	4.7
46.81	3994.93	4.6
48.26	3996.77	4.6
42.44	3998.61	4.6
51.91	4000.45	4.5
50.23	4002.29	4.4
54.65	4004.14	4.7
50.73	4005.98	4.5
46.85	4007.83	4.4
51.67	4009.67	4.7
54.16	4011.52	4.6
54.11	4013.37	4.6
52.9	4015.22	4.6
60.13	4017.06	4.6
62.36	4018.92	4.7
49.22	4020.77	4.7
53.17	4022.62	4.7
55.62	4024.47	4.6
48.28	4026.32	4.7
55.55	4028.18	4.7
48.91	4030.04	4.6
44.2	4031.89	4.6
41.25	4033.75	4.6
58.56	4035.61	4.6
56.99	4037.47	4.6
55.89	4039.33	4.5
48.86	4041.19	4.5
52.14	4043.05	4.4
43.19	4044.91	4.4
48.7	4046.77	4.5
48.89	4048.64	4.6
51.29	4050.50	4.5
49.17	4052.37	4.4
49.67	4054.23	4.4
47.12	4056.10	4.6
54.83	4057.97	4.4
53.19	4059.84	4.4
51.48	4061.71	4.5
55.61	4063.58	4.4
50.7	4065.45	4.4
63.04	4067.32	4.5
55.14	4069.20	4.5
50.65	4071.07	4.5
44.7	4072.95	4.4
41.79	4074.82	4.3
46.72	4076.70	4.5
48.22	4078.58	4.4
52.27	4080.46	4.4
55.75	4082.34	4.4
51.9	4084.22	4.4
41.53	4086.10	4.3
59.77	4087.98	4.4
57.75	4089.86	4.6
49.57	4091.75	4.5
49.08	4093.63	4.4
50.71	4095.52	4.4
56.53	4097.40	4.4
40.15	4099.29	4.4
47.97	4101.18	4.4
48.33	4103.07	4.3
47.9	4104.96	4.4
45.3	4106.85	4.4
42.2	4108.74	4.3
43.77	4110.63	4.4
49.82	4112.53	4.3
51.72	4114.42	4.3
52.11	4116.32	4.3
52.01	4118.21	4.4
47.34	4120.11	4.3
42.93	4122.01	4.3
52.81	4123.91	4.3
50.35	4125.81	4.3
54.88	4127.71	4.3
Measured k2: 7.7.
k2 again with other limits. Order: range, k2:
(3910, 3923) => 9.8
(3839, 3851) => 9.5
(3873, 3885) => 7.4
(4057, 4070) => 12.3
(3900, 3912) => 6.5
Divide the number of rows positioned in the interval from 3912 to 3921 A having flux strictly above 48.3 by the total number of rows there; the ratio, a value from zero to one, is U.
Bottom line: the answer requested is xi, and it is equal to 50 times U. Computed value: 0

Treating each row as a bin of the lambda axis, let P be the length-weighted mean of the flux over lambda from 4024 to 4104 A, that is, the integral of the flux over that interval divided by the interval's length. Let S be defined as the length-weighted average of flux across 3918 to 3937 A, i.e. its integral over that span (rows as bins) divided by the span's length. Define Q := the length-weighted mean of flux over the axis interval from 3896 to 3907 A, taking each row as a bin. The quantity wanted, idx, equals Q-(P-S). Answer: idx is 19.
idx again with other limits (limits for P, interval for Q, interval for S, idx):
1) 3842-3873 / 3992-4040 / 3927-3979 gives 52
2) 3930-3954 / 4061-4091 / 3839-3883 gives 51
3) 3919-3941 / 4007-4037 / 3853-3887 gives 56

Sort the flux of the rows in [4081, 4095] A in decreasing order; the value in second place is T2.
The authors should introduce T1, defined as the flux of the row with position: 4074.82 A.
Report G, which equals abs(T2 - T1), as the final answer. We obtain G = 16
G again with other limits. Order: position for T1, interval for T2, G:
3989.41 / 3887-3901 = 2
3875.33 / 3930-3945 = 7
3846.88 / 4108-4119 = 18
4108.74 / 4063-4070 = 13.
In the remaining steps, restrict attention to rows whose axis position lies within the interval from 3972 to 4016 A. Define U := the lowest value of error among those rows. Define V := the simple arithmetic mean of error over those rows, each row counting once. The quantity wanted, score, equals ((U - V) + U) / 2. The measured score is 2.10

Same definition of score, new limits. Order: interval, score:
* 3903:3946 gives 2.14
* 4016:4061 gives 2.12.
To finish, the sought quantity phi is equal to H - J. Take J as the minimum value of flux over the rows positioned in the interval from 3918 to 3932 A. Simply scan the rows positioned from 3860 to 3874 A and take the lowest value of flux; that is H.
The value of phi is 5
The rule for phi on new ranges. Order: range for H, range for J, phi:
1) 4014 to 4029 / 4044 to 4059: 5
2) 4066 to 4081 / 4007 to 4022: -5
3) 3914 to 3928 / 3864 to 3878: 1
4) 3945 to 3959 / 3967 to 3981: 9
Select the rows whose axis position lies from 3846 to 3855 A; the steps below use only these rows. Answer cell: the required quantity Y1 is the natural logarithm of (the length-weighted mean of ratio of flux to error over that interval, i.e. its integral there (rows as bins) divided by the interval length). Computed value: 1.93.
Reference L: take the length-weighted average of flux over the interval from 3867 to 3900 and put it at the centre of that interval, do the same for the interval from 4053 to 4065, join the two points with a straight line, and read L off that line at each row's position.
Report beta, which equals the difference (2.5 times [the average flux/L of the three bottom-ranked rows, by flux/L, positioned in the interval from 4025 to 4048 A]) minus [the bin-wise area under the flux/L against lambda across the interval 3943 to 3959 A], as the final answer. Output -12.8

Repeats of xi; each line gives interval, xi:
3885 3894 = 0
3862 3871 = 0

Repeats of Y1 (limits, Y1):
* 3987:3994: 2.30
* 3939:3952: 2.10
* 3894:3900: 2.15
